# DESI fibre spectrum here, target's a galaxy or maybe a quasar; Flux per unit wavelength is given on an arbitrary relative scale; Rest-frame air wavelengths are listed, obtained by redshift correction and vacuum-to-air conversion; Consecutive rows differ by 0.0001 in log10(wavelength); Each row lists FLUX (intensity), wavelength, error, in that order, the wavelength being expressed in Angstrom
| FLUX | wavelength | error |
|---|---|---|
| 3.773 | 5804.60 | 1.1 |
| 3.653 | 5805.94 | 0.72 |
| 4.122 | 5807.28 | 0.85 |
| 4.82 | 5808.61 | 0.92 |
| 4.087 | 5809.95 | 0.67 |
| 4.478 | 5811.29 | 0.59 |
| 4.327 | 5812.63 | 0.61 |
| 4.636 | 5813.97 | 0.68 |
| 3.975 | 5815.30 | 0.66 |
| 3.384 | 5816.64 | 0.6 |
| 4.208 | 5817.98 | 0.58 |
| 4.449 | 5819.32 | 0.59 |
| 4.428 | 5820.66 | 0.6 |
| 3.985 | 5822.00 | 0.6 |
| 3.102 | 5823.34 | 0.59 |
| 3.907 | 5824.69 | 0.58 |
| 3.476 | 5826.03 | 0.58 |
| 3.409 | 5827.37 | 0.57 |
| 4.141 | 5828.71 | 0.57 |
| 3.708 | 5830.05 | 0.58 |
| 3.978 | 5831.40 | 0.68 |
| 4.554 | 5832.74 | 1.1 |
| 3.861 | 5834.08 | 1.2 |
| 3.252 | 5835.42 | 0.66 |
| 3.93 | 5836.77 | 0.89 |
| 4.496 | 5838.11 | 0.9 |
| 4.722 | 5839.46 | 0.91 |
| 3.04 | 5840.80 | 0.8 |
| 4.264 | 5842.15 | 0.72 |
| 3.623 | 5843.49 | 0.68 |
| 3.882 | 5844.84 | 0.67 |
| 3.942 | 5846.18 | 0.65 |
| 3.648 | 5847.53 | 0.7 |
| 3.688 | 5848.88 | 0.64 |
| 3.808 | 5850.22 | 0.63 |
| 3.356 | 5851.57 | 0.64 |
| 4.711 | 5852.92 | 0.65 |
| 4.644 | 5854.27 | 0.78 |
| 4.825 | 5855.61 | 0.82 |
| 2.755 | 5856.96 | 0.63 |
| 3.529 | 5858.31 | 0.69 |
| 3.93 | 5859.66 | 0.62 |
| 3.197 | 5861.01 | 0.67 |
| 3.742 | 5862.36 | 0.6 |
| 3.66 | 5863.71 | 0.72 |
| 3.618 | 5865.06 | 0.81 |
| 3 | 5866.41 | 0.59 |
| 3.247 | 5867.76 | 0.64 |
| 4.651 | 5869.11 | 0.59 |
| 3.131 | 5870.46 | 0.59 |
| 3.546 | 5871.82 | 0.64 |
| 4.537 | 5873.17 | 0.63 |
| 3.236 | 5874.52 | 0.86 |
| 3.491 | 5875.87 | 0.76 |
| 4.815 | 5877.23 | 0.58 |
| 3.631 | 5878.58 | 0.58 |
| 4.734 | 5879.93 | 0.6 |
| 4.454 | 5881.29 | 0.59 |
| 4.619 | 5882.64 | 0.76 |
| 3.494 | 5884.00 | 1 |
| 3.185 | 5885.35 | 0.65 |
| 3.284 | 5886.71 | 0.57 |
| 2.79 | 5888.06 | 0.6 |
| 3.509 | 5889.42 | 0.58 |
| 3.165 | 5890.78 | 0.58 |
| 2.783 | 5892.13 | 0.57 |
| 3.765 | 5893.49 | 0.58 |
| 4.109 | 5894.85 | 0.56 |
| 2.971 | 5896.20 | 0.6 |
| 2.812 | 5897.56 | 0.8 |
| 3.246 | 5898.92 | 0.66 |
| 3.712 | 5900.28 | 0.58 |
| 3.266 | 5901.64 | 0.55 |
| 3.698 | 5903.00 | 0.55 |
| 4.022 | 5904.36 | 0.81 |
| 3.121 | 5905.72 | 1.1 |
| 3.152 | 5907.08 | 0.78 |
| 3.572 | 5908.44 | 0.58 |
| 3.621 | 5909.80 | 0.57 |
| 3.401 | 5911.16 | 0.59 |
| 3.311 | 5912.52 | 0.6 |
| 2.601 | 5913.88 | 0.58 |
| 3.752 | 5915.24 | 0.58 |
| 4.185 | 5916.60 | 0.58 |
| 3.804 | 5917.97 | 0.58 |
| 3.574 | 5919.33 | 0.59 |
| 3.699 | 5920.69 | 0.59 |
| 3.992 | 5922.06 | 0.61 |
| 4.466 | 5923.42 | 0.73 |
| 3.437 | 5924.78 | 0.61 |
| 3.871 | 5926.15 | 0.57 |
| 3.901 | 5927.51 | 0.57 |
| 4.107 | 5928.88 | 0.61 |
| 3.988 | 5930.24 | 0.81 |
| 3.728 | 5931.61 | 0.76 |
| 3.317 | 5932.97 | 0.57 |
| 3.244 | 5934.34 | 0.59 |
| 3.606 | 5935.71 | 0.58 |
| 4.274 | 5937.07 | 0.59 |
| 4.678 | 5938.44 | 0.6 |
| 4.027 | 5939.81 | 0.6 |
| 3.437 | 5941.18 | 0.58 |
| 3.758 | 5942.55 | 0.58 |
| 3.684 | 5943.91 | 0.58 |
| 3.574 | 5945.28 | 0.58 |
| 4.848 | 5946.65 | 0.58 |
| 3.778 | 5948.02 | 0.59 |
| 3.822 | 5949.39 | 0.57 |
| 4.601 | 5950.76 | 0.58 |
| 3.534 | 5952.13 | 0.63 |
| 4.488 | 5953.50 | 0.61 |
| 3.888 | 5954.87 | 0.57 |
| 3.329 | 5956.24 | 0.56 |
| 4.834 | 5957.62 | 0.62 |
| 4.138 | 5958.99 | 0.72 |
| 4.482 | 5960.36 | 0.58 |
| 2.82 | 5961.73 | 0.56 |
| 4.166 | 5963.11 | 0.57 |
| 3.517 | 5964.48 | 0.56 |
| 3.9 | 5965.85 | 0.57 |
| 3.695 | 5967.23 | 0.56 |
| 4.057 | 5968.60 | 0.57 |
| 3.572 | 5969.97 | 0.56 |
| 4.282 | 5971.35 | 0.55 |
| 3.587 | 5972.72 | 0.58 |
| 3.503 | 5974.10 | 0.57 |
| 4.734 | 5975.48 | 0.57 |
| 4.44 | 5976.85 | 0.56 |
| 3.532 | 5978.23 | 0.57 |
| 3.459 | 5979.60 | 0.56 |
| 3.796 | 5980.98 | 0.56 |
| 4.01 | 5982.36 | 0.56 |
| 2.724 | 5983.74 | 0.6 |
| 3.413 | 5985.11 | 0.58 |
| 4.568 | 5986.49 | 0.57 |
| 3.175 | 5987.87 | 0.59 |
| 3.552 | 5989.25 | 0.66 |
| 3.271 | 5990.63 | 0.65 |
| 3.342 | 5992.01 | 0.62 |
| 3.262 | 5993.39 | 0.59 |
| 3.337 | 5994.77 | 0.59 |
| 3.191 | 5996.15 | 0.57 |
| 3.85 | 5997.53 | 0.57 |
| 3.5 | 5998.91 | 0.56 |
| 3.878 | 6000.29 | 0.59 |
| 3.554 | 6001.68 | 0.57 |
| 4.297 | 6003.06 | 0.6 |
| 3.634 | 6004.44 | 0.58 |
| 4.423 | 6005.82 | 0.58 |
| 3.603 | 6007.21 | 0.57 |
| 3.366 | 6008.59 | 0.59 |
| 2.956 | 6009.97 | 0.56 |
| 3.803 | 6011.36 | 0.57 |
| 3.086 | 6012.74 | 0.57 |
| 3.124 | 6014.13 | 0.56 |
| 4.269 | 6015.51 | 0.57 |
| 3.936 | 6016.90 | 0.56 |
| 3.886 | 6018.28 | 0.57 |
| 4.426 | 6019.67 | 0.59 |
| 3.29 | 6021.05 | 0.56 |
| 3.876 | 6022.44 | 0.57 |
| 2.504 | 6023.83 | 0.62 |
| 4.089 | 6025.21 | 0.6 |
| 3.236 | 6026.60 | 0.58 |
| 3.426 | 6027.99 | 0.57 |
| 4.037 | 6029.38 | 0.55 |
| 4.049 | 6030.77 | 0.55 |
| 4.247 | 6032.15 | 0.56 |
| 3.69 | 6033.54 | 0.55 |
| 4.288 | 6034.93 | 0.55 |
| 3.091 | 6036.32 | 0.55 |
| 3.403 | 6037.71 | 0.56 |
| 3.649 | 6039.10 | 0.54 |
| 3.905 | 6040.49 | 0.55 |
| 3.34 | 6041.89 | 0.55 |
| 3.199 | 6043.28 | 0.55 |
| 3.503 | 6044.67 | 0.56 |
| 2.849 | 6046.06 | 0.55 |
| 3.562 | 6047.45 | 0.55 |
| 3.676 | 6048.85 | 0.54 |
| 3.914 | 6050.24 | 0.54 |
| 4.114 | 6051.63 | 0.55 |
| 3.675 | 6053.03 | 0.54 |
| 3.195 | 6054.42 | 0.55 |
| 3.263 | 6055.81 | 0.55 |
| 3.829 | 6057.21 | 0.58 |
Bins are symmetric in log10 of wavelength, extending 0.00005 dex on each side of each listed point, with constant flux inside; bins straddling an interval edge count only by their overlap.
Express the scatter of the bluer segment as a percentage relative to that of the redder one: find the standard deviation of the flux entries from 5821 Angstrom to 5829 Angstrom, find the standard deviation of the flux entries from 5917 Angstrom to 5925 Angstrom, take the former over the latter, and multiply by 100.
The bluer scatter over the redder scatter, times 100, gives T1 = 110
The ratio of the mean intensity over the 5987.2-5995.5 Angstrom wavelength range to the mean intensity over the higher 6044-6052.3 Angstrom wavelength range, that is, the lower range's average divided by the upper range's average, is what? 0.92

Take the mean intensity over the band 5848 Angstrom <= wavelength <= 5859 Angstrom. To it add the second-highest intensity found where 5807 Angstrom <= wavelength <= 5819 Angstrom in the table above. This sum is 8.55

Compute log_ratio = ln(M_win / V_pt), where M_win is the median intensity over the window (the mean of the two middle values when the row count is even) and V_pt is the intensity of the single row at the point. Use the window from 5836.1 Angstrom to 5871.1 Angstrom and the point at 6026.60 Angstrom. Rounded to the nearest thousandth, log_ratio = 0.138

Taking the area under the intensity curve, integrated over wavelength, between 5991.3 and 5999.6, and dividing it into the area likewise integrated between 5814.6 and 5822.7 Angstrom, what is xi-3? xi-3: 1.16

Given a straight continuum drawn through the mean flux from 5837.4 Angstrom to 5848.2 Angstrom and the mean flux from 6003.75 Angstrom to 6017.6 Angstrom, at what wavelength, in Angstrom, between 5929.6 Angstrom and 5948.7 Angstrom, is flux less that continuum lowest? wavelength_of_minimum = 5934.34 Angstrom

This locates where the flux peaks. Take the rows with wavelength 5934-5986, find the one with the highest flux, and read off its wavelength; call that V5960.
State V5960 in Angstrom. 5946.65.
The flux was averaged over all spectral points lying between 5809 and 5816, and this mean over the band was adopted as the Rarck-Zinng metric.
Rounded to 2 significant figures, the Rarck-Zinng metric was 4.3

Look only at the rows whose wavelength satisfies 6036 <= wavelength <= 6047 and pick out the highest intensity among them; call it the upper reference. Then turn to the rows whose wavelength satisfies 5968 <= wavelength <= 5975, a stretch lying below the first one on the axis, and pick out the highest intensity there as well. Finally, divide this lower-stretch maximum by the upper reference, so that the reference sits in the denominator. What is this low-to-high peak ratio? 1.10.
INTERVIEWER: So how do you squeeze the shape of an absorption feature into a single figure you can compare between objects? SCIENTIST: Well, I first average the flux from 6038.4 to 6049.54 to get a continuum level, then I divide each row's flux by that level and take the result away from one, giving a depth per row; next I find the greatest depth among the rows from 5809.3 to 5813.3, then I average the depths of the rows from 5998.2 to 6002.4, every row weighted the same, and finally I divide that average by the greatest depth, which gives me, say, 0.3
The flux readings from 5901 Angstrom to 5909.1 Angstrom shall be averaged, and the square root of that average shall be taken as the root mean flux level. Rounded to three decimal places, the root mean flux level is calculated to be 1.863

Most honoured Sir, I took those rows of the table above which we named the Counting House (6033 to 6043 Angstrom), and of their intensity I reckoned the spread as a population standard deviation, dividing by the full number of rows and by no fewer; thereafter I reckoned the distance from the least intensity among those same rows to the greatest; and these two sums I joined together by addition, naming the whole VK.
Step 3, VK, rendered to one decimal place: 1.6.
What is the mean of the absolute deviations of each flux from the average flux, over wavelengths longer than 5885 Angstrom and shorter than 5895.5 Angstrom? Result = 0.35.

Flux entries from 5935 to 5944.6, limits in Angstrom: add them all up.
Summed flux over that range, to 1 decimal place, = 27.5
